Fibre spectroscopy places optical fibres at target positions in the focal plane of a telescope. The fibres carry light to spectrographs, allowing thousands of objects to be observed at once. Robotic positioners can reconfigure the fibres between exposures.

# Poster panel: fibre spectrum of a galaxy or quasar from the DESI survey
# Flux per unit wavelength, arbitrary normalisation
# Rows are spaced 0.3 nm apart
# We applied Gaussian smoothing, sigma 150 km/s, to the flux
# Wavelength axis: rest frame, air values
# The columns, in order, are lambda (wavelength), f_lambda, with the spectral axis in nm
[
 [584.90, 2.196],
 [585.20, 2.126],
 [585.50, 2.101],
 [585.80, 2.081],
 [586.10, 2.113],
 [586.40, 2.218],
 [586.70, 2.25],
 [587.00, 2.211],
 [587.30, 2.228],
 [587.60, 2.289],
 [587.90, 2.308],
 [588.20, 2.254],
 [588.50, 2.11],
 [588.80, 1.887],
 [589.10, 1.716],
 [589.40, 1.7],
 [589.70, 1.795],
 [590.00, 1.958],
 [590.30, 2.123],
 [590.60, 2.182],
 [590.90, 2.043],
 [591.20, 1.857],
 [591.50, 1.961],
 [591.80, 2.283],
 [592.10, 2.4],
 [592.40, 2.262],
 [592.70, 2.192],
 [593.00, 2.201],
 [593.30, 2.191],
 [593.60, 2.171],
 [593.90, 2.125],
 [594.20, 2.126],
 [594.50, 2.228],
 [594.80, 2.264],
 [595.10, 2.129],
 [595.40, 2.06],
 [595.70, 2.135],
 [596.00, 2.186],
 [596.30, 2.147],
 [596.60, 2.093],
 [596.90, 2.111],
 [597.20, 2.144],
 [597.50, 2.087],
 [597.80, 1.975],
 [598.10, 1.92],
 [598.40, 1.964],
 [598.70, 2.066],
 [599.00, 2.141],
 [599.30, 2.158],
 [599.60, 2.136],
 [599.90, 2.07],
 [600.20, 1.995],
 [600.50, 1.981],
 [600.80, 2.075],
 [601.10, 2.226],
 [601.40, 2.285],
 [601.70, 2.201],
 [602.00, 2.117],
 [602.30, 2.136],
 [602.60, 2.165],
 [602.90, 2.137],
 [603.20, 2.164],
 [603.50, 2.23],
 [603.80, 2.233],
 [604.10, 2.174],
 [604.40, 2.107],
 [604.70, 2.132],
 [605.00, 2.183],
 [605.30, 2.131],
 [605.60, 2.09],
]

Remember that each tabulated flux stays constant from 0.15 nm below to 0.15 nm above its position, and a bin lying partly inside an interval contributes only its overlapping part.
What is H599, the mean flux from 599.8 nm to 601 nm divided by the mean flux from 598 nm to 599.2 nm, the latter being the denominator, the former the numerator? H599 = 1.00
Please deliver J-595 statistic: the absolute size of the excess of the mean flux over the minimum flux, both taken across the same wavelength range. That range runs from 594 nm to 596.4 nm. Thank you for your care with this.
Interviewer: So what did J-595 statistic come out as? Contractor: 0.099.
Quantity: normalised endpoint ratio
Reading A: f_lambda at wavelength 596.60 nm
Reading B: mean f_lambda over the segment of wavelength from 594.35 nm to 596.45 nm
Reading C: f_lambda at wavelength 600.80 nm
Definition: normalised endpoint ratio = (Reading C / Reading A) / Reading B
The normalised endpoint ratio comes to 0.458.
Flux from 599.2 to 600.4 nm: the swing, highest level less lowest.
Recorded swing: 0.16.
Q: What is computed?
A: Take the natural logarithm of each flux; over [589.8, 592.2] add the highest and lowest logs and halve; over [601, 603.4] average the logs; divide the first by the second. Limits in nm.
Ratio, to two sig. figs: 0.96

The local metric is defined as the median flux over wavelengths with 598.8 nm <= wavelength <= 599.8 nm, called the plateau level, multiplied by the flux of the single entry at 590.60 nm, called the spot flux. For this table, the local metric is 4.672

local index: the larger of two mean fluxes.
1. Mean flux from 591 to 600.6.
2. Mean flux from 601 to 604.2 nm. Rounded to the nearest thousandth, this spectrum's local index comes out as 2.188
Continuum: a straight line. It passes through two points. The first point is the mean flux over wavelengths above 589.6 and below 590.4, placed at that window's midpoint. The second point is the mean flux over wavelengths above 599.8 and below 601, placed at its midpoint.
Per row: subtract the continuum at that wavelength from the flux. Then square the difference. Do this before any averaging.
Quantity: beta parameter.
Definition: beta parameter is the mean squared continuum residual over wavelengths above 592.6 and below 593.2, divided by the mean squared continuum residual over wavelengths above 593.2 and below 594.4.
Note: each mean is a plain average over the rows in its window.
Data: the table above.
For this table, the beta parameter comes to 1.6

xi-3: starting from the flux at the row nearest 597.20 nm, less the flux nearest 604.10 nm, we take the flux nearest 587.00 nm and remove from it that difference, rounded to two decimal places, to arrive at 2.24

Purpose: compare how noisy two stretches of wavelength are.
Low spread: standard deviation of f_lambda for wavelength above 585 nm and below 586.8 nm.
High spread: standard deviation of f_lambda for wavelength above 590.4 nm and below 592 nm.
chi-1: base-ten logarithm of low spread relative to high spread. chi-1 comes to -0.4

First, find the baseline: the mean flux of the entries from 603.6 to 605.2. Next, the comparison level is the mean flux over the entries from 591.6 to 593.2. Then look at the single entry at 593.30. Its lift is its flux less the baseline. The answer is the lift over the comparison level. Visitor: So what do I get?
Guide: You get 0.011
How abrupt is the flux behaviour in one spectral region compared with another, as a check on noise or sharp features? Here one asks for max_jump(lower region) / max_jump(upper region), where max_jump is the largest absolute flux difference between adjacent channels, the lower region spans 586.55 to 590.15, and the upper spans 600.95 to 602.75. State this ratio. 2.7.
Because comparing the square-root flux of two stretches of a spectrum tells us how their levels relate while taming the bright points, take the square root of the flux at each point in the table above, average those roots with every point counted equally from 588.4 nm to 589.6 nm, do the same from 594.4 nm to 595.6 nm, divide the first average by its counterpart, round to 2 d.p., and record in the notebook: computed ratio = 0.92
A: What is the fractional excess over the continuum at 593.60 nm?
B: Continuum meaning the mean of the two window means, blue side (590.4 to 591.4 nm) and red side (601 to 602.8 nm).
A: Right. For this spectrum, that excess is 0.030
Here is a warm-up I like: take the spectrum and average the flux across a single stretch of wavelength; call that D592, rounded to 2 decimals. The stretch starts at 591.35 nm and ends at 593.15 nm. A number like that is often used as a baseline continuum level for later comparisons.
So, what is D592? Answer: 2.22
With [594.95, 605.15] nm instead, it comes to 2.12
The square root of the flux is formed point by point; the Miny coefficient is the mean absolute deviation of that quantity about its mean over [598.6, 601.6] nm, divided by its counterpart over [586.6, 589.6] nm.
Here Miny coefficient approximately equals 0.37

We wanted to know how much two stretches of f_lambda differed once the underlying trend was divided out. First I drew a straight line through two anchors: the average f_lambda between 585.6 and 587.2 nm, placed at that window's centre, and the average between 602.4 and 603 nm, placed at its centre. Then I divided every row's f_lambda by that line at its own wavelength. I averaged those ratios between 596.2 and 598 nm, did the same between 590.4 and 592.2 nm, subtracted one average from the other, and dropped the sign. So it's 0.009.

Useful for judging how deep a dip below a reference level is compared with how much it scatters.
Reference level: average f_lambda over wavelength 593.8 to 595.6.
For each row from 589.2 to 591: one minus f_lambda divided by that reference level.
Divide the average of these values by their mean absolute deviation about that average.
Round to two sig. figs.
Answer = 1.3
